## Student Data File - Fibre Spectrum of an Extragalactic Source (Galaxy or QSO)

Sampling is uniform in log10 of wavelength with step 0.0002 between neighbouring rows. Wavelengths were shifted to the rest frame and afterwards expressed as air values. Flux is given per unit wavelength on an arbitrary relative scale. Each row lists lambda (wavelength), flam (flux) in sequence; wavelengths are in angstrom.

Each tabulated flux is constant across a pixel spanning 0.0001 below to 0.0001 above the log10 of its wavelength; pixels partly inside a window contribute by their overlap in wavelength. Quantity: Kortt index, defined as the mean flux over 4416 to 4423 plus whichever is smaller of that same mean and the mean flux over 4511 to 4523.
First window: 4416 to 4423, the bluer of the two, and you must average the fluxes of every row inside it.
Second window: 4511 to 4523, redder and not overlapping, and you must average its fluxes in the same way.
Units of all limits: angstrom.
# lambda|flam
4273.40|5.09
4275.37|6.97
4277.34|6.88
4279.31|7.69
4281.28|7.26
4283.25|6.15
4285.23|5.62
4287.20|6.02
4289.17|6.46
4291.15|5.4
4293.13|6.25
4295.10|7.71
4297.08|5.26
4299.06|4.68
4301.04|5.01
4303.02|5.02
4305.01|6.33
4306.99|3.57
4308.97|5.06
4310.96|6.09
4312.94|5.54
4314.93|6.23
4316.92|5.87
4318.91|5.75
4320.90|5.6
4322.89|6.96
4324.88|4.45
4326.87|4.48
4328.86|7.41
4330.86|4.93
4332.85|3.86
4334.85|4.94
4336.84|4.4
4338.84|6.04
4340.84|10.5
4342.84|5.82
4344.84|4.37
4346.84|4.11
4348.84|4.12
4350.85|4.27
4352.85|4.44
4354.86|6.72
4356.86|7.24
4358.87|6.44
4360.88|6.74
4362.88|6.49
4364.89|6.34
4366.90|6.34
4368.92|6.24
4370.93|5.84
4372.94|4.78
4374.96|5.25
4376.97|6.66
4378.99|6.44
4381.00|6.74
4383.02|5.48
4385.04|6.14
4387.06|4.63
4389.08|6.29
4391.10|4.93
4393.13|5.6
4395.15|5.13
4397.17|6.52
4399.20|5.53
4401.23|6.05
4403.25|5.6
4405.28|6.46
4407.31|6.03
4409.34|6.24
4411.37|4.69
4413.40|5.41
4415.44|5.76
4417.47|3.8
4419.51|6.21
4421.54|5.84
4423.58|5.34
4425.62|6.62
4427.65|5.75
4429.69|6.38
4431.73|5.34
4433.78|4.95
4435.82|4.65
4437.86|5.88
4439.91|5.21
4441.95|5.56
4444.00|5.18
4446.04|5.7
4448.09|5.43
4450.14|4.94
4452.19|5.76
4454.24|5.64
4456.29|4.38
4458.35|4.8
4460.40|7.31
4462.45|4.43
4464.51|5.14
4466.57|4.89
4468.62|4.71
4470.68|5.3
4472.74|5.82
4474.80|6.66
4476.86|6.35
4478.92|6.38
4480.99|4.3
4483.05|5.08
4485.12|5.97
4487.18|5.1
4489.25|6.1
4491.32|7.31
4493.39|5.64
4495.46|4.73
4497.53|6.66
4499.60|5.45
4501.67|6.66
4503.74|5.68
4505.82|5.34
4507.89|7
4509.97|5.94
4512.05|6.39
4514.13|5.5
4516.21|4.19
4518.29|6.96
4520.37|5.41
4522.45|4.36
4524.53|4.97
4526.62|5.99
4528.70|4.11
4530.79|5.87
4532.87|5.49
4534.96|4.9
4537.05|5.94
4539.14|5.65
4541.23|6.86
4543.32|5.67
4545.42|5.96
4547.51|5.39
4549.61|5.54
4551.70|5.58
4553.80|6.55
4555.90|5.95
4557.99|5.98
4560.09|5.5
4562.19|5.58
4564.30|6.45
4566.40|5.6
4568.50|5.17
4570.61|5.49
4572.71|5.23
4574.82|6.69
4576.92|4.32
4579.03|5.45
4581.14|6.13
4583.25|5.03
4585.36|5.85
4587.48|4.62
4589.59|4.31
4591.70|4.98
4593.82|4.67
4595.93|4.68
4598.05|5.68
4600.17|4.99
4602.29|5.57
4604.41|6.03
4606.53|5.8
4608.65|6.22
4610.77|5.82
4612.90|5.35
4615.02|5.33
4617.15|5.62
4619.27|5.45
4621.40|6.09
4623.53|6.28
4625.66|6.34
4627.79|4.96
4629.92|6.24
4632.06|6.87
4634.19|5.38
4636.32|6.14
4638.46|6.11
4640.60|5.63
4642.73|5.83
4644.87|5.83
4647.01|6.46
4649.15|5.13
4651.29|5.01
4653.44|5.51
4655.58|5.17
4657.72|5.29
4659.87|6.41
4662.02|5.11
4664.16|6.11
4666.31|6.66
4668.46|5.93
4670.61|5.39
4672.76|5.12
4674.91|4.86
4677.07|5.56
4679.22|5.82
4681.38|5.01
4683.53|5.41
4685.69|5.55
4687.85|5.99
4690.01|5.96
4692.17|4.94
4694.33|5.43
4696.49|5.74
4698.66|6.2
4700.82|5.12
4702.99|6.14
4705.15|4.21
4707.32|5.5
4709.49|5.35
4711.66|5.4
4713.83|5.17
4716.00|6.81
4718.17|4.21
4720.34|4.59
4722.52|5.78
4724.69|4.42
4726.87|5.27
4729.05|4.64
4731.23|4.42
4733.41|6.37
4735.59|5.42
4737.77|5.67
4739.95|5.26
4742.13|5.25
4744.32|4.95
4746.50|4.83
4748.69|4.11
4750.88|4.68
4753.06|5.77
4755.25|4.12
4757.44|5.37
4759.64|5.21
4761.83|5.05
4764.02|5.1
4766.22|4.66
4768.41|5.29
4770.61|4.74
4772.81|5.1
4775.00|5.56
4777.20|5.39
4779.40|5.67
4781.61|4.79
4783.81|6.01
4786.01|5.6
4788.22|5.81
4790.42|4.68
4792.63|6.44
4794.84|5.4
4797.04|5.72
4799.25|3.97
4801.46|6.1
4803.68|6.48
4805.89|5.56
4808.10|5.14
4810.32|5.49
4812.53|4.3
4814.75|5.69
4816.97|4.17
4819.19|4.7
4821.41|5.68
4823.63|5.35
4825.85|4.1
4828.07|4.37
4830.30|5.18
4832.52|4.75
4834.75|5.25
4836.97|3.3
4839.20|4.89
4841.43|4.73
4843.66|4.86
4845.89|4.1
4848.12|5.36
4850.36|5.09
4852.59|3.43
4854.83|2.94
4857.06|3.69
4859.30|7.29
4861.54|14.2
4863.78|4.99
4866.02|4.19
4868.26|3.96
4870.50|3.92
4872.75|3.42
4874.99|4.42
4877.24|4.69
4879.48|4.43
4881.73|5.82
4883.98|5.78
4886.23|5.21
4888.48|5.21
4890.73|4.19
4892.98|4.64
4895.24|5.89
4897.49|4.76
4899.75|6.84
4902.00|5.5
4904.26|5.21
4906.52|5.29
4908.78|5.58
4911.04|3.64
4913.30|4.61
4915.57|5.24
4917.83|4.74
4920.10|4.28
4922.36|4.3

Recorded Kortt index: 10.6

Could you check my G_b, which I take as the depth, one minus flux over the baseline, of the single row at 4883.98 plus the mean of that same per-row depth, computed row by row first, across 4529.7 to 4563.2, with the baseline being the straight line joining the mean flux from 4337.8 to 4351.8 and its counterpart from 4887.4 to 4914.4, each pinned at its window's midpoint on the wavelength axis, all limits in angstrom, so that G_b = -0.19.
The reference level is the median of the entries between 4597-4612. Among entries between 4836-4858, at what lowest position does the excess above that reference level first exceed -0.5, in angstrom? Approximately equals 4848.12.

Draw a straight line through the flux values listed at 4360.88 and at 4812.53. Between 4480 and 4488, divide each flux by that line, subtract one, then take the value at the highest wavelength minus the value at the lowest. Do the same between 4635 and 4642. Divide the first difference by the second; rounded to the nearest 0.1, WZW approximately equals -1.5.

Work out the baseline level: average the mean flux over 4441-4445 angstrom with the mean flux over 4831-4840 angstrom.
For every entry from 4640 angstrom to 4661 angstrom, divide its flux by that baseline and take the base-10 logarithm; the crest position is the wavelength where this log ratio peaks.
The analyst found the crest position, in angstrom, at 4647.01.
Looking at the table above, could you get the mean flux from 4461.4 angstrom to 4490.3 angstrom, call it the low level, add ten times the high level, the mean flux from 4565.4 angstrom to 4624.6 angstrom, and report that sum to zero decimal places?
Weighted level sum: 60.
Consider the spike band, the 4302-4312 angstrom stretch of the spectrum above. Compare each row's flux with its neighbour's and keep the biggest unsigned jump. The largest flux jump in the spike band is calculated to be 2.8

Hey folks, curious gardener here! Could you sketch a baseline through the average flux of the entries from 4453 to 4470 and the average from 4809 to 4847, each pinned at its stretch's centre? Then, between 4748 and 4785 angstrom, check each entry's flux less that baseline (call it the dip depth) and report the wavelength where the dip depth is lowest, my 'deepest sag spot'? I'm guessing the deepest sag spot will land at 4748.69 angstrom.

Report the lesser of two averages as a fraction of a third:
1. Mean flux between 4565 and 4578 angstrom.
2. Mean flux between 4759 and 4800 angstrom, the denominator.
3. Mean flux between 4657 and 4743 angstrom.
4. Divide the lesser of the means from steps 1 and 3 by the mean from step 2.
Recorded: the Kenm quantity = 1.03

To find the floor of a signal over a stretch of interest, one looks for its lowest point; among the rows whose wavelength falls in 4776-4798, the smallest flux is 4.68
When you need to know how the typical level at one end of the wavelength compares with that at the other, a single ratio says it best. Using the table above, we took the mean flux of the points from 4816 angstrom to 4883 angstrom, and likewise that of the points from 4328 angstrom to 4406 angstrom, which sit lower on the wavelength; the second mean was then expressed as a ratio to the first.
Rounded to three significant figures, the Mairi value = 1.18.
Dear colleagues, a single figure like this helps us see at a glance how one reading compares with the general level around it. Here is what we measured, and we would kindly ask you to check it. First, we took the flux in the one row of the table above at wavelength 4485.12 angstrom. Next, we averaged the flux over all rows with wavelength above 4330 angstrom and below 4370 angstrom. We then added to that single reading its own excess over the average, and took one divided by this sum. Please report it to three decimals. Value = 0.161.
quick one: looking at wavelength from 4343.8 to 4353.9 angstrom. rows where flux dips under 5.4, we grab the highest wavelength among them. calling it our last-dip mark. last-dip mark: 4352.85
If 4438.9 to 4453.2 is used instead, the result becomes 4450.14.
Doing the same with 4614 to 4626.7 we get 4615.02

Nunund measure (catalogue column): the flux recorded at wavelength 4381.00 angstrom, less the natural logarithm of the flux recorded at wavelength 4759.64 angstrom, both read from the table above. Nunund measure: 5.1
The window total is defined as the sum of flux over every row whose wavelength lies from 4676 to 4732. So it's 139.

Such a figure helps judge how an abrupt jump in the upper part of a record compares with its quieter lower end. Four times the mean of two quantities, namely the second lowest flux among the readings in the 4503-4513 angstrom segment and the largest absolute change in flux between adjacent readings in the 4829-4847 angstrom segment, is 15.3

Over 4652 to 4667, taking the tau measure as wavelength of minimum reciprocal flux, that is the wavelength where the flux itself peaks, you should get 4666.31 angstrom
